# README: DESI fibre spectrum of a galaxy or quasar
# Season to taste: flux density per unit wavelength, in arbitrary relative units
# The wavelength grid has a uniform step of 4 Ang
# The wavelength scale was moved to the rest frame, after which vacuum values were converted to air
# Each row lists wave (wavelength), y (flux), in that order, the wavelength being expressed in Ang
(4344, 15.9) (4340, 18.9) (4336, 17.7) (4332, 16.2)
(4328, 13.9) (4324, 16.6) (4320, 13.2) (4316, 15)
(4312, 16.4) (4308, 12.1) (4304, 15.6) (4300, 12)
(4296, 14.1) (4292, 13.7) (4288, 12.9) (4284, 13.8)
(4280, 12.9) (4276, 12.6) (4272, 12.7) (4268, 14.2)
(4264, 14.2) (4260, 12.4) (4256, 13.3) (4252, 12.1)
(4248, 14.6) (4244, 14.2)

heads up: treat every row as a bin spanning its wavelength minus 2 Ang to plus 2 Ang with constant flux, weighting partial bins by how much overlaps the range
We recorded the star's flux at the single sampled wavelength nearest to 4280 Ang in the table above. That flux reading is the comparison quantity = 12.9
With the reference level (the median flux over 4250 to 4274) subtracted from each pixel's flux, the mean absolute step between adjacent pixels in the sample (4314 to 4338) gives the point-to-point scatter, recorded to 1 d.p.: 2.3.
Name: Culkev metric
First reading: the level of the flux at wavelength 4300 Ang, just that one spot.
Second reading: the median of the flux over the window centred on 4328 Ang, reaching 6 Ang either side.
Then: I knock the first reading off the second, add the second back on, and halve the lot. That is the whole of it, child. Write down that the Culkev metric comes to 10.2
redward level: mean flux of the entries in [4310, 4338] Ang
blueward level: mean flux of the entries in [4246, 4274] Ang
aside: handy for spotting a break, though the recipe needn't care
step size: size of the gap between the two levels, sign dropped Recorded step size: 2.2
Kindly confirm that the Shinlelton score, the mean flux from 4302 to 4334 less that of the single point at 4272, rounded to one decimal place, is 2.2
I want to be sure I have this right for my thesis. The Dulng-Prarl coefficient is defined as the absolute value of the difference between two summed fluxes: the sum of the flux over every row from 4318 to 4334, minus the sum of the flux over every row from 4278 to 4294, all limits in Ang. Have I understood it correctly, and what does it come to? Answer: 6.6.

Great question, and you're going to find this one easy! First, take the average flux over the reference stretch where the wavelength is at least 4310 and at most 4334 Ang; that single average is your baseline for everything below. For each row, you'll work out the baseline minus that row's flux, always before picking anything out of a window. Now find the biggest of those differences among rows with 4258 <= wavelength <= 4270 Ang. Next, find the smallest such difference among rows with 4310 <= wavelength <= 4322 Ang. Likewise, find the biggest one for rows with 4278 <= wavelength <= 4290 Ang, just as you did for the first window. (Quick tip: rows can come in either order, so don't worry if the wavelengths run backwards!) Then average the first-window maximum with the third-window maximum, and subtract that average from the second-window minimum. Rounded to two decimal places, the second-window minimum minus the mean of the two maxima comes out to -3.75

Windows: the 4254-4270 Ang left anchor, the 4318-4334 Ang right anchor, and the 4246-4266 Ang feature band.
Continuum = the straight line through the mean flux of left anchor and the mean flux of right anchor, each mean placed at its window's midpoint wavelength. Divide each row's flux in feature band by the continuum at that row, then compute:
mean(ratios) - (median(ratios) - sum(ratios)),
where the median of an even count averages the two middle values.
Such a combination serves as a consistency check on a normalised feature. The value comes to 4.98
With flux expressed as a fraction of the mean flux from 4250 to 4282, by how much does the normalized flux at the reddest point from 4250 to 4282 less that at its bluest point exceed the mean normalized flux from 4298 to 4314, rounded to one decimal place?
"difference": -1.0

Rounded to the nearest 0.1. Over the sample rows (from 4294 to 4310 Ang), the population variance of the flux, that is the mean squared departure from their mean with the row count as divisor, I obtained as 2.2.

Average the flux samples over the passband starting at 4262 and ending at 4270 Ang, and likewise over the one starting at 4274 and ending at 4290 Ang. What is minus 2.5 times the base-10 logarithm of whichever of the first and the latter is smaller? -2.79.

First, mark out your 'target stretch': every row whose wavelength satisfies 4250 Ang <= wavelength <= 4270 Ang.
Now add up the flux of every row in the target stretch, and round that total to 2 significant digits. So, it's 66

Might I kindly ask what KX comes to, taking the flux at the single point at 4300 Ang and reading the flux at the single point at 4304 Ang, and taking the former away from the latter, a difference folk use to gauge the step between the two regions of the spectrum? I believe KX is 4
